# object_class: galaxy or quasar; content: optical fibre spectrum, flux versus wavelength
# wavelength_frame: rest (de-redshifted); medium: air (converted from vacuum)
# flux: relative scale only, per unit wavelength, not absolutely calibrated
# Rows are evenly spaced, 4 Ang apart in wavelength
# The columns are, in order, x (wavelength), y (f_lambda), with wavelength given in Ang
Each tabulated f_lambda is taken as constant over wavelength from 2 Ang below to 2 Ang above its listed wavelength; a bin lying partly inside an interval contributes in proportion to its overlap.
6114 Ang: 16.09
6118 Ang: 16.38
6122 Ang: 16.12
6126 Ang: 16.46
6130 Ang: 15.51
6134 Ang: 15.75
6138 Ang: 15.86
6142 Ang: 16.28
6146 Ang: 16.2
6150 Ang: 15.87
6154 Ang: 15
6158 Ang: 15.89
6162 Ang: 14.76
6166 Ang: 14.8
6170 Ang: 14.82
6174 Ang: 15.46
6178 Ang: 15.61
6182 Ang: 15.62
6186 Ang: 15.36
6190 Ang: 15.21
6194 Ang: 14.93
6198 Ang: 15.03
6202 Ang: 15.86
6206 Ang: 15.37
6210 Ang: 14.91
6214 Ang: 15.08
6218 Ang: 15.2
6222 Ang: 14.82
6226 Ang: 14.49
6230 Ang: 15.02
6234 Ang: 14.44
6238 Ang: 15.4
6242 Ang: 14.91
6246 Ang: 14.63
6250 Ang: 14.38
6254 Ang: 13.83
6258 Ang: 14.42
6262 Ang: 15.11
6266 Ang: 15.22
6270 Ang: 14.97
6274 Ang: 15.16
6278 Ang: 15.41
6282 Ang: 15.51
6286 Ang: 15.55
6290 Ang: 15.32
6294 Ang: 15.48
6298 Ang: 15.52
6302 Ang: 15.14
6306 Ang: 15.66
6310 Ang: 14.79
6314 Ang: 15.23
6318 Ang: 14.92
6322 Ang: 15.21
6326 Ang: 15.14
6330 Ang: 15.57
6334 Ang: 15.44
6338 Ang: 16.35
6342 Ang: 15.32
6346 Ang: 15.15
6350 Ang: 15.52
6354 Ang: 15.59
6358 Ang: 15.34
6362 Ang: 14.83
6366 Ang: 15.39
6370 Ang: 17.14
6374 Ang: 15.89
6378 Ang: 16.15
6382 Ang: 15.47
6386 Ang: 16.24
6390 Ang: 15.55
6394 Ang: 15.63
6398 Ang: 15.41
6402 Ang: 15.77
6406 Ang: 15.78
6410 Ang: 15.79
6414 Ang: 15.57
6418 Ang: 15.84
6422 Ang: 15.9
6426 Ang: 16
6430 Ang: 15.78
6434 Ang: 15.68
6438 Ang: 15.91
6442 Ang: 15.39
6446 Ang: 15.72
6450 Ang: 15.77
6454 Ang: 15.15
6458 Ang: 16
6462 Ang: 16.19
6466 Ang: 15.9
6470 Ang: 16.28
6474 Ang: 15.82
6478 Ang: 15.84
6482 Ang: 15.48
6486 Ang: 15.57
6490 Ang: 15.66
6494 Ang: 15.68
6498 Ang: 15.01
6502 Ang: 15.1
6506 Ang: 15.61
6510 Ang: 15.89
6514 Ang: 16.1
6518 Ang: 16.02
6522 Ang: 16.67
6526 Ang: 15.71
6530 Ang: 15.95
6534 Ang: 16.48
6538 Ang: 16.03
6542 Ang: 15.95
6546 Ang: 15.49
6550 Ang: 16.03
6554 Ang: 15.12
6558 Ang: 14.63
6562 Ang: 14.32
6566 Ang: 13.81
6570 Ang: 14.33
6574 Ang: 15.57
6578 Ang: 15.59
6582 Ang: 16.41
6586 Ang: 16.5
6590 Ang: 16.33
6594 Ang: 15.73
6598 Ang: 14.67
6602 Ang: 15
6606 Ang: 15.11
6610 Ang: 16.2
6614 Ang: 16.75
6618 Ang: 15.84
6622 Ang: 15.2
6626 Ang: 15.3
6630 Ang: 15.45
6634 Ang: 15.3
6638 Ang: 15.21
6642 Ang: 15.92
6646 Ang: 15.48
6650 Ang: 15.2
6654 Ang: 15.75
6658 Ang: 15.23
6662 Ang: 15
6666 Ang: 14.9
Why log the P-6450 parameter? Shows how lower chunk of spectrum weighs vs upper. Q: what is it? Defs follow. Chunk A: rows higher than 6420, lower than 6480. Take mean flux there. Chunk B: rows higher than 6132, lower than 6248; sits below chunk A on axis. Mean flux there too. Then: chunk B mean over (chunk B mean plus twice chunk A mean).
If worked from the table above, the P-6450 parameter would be 0.325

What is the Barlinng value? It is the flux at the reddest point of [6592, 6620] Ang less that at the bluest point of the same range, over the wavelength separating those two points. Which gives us 0.005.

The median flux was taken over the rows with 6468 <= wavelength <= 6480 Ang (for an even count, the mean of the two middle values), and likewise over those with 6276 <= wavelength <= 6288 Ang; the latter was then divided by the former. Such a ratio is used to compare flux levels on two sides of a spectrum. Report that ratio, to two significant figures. 0.98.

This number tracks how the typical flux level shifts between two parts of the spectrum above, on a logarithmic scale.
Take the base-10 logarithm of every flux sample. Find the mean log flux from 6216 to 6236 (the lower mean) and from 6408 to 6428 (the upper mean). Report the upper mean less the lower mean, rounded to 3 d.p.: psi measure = 0.029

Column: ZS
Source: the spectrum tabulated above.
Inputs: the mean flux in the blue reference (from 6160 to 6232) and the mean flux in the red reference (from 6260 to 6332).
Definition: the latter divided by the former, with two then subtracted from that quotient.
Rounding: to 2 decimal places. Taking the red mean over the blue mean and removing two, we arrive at -0.99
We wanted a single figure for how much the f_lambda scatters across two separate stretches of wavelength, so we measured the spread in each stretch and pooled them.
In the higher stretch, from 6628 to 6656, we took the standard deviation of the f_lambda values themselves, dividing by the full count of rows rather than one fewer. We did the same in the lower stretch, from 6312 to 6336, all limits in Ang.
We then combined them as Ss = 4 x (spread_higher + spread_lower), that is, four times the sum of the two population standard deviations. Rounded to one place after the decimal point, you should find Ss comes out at 1.9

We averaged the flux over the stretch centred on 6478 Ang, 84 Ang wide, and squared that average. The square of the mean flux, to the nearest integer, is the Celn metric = 247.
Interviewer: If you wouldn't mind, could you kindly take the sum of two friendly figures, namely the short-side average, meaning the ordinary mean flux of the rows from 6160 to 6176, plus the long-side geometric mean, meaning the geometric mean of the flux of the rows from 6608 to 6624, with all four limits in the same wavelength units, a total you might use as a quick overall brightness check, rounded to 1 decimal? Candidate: 30.9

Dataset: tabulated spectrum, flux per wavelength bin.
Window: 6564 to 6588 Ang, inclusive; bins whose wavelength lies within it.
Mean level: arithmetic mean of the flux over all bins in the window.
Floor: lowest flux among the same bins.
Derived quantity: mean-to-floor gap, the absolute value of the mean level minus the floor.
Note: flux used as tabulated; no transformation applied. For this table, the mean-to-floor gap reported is 1.6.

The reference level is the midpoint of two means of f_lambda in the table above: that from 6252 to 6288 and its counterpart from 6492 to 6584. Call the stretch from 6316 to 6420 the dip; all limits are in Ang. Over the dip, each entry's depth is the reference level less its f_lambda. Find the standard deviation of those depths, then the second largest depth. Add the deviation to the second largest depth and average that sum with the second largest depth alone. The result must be 0.60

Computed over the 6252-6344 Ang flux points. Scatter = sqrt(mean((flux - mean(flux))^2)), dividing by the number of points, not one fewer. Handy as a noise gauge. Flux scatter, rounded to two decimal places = 0.47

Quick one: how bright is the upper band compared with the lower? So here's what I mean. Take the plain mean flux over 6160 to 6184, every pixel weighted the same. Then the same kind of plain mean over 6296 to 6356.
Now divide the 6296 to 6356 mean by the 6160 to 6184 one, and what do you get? 1.01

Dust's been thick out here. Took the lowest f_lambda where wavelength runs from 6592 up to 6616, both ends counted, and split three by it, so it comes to 0.204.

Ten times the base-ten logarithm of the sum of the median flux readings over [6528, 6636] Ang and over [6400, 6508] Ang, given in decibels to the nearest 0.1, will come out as 15.0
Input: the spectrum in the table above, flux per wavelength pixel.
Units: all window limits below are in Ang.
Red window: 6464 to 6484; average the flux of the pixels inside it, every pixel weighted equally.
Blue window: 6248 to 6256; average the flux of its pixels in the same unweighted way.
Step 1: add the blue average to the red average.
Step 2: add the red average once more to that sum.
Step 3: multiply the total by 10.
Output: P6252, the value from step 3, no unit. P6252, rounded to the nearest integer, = 458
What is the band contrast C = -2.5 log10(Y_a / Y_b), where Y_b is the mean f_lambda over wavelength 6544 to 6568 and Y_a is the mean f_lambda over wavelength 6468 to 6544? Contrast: -0.066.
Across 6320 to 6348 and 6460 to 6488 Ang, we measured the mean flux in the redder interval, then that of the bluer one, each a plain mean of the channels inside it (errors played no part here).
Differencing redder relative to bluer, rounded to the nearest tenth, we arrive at 0.4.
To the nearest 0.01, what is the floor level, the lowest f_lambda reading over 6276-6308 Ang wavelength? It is 15.14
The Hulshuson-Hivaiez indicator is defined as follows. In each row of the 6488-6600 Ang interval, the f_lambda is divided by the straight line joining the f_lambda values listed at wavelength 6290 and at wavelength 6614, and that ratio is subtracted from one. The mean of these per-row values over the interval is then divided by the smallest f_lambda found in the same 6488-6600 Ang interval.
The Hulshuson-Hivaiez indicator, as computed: 0.0038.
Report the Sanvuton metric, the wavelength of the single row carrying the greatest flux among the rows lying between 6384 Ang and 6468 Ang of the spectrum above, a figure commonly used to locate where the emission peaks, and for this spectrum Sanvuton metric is 6386 Ang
